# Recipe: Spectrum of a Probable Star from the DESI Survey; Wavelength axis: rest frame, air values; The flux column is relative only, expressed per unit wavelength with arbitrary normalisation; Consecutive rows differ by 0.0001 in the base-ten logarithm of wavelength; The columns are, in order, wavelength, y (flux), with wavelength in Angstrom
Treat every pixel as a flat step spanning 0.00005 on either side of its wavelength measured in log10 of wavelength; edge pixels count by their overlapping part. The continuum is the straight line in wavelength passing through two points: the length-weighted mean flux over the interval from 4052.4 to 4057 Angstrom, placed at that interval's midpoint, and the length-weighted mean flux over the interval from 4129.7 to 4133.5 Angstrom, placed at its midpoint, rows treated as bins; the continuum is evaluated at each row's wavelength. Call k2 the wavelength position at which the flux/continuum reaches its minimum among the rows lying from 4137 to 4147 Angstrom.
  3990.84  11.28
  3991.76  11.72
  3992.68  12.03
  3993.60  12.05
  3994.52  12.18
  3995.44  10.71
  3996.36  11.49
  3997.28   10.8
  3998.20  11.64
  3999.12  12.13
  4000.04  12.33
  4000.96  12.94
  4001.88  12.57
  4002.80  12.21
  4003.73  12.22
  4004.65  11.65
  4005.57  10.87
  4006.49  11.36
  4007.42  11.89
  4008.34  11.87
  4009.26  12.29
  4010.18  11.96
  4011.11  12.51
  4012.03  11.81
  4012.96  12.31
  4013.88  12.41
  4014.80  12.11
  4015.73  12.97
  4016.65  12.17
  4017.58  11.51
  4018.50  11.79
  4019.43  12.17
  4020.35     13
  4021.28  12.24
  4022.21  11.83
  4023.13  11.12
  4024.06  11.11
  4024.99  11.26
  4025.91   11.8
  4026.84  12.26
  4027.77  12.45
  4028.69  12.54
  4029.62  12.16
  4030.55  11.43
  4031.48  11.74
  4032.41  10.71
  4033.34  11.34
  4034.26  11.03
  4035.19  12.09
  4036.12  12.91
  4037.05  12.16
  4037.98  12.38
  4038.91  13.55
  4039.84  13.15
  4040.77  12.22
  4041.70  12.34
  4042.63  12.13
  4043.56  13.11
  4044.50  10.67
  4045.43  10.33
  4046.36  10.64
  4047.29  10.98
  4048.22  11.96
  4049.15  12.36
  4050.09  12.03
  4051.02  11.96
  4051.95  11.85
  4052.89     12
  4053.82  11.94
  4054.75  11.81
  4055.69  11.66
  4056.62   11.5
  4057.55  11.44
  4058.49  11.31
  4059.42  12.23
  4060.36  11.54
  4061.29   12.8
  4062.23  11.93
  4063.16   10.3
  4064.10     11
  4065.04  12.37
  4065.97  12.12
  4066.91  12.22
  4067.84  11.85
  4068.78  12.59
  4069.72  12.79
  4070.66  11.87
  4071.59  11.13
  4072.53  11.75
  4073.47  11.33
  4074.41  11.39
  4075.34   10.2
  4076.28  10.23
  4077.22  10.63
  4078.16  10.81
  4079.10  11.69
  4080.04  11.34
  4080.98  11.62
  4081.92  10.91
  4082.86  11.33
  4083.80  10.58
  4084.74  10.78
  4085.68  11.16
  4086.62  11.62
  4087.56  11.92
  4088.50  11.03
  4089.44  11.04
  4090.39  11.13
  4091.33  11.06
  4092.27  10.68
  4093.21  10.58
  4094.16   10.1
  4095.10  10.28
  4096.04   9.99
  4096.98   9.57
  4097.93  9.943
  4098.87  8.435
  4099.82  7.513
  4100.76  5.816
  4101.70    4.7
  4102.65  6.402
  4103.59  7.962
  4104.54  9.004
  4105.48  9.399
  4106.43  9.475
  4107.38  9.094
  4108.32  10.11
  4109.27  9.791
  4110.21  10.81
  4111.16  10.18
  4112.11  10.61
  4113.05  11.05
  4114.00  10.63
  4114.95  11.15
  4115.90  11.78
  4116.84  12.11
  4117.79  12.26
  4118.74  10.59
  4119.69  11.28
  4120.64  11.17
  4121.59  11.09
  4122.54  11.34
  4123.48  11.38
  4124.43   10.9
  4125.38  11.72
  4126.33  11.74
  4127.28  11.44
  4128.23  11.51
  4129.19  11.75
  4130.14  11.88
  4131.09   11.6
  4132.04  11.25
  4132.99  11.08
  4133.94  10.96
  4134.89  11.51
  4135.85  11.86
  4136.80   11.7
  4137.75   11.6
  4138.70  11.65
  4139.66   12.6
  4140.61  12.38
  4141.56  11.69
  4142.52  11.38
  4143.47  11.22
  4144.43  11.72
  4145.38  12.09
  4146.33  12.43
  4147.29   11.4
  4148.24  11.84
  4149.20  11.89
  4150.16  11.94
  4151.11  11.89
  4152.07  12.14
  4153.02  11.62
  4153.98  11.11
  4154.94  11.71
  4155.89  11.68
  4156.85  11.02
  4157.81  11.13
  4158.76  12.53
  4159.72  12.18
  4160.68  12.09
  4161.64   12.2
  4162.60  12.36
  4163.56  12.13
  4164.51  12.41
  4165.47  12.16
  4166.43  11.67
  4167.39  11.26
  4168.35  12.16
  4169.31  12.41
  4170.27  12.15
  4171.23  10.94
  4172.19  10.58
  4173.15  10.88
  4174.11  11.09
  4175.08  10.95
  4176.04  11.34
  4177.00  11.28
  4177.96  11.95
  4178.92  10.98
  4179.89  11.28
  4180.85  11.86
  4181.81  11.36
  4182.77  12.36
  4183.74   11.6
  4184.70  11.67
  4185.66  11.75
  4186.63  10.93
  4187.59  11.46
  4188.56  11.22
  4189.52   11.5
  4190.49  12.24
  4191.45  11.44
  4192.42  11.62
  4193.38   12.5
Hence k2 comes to 4143.47 Angstrom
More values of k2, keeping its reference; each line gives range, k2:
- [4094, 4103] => 4101.70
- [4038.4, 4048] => 4045.43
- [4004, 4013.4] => 4005.57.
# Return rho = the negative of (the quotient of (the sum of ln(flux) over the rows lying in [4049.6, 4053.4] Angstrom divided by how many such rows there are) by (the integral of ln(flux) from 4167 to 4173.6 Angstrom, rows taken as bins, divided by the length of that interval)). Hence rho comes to -1.02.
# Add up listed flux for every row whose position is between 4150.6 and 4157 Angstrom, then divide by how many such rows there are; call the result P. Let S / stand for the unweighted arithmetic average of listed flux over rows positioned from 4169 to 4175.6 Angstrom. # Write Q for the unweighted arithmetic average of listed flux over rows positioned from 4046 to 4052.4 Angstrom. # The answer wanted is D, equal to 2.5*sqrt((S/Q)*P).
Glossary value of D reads 8.4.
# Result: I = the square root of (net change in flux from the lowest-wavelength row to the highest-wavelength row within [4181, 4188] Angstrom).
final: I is 0.3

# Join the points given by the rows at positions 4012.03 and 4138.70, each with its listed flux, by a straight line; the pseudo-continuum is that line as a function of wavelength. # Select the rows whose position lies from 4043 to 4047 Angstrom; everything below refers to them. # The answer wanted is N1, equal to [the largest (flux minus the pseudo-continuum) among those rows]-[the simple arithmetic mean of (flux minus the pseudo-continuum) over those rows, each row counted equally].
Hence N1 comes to 1.92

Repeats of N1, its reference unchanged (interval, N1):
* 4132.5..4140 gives 0.98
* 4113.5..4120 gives 0.86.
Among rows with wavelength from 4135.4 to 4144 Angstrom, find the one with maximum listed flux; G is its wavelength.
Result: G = 4139.66 Angstrom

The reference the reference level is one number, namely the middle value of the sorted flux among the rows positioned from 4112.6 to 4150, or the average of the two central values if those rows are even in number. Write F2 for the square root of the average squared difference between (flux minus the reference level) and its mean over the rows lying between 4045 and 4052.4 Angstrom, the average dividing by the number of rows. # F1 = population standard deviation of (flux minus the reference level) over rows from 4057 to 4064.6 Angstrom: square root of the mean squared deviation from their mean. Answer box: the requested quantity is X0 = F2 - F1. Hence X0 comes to -0.01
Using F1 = 0.7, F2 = 0.70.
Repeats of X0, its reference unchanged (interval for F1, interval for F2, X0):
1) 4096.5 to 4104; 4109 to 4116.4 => -1.13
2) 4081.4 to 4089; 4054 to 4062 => 0.05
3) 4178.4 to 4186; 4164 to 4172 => 0.12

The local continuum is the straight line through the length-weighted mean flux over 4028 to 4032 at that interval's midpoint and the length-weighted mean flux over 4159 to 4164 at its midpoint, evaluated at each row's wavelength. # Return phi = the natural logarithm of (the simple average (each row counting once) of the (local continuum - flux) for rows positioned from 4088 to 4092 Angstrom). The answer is 0.0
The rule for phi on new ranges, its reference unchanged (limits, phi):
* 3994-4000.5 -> -1.2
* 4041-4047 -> -0.8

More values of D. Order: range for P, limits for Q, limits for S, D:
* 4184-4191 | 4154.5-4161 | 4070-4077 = 8.3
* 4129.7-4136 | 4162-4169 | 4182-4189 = 8.3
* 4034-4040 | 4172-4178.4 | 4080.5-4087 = 8.8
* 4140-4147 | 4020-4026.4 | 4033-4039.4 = 8.8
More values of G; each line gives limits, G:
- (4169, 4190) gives 4169.31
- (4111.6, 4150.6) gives 4139.66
